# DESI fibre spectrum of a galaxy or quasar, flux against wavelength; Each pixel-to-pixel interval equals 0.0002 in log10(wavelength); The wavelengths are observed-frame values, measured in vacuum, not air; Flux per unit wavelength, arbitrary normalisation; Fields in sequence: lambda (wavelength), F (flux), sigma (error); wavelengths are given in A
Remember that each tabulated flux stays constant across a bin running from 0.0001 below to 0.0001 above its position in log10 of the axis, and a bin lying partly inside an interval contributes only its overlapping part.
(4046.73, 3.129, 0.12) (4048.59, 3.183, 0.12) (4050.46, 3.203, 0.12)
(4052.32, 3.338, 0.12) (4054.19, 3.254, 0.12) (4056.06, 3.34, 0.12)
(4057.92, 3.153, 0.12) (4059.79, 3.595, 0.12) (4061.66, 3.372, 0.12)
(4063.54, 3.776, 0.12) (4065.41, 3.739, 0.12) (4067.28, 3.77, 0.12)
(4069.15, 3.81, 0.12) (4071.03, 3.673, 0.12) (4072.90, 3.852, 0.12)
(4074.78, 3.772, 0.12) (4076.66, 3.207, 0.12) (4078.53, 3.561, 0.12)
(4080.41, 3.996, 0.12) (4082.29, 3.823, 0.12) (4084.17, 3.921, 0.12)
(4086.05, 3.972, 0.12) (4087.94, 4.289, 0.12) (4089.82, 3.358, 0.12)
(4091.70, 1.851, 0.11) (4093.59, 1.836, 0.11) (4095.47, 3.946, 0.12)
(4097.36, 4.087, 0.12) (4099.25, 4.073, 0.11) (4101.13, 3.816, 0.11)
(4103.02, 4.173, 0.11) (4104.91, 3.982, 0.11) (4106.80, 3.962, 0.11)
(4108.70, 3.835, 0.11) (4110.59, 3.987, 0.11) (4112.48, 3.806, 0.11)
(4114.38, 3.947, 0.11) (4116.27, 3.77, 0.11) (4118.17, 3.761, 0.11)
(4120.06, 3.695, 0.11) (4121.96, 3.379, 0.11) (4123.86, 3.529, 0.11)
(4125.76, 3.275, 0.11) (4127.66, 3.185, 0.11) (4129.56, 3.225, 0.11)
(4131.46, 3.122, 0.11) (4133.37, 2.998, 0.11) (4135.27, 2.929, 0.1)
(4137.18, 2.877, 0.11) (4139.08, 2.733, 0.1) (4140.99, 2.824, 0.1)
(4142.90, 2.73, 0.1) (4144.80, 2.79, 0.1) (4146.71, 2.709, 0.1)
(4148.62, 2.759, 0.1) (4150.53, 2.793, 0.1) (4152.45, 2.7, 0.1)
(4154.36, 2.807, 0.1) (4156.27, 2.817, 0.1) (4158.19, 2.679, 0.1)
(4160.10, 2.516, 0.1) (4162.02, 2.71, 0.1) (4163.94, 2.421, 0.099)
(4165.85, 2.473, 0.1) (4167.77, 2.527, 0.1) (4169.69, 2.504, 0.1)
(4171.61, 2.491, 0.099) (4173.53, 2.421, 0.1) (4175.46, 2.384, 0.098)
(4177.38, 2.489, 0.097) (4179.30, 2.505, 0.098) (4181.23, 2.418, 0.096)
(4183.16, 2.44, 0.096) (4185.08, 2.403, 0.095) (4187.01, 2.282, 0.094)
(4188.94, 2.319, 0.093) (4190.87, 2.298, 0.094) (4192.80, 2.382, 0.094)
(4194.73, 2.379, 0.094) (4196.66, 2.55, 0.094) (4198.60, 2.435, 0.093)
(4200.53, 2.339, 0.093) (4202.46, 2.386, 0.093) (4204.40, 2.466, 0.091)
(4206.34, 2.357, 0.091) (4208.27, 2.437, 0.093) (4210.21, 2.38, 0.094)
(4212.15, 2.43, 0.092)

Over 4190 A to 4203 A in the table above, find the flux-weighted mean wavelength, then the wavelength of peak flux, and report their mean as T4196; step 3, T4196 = 4196.7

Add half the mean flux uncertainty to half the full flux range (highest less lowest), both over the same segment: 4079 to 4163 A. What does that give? 1.28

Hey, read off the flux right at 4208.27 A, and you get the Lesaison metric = 2.437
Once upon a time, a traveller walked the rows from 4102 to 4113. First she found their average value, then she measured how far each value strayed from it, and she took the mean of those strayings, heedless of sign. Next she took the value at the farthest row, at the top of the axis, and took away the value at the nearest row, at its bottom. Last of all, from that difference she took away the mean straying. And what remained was -0.46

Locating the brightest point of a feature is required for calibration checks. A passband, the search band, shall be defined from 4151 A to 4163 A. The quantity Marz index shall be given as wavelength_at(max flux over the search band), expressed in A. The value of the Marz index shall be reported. 4156.27 A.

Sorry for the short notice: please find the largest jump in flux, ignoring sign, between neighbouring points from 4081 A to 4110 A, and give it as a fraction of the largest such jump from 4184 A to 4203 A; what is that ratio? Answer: 12.3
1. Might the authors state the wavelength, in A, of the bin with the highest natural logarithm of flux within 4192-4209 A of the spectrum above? 4196.66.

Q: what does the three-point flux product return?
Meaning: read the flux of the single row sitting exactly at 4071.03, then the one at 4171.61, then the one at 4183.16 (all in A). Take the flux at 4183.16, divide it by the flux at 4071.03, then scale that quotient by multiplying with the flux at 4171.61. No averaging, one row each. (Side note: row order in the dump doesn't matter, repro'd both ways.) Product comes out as 1.7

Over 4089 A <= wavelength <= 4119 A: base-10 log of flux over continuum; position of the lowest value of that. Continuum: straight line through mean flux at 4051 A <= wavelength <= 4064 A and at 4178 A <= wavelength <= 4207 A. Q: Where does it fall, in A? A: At 4093.59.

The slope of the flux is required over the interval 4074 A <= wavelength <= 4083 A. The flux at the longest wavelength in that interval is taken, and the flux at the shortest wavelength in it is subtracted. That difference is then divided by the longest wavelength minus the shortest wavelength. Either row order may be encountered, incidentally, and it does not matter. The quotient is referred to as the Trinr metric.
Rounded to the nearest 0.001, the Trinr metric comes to 0.007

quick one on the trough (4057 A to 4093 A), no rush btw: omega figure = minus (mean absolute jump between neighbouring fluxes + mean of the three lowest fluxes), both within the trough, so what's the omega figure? -3.1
